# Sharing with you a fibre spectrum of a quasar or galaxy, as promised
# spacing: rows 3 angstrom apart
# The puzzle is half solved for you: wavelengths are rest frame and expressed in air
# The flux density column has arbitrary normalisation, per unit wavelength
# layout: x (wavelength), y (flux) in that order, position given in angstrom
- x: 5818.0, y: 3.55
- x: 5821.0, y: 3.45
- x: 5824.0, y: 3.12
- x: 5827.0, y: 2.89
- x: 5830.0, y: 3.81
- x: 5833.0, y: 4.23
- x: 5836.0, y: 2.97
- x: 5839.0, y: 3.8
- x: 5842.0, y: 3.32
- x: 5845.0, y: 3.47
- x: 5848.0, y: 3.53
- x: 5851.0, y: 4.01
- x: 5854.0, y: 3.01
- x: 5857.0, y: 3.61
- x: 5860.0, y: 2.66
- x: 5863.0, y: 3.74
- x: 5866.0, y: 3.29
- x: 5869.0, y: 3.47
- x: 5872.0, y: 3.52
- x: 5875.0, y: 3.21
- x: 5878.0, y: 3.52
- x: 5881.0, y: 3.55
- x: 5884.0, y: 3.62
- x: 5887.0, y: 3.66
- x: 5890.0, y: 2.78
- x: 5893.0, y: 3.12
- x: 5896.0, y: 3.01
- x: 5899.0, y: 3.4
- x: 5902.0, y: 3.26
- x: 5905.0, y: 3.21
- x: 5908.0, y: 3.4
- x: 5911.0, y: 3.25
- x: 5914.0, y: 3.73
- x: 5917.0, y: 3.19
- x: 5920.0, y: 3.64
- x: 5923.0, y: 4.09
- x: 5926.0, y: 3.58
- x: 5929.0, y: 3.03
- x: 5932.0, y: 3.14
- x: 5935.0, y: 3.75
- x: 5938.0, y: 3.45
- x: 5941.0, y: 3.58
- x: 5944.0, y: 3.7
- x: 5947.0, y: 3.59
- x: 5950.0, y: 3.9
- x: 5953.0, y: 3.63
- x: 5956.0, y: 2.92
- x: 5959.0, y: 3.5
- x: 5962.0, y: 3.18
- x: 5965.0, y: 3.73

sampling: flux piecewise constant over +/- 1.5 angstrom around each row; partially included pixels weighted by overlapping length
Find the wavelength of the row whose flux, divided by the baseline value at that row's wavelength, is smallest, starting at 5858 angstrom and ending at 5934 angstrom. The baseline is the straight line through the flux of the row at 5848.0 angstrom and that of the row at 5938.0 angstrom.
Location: 5860.0 angstrom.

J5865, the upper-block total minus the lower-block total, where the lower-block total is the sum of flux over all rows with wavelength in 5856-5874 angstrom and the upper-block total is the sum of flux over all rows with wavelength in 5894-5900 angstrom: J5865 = -14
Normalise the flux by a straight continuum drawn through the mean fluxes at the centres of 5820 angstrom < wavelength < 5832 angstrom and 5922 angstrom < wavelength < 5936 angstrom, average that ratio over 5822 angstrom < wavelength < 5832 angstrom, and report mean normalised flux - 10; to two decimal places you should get -9.01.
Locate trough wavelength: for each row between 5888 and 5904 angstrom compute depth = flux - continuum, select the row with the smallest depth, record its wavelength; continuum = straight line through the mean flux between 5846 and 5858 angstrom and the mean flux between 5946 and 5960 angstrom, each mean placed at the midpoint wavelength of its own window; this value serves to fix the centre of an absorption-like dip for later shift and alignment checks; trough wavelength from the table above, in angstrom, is 5890.0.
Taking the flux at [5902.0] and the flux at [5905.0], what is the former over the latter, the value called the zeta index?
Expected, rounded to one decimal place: 1.0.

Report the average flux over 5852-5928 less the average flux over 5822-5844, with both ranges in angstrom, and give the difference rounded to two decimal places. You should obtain -0.07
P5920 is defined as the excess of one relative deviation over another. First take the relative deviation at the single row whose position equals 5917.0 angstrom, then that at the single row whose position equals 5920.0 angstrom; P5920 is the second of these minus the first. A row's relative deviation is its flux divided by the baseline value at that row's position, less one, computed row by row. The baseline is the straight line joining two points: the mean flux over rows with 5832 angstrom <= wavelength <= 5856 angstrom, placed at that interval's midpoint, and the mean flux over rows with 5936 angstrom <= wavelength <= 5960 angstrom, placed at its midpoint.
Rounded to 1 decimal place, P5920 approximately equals 0.1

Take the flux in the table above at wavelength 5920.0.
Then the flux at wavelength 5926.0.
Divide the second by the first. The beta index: 0.98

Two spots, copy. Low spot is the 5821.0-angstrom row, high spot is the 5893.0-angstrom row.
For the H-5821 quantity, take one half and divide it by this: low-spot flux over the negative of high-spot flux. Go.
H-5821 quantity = -0.45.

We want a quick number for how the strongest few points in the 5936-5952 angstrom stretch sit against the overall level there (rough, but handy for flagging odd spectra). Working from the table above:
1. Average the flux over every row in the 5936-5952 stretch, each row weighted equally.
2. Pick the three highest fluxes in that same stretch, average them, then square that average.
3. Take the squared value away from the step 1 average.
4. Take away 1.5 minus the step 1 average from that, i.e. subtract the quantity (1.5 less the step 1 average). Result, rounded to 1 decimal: -8.1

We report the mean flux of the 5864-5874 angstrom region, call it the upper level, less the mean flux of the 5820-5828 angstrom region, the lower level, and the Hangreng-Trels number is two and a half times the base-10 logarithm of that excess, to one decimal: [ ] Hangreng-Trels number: -1.4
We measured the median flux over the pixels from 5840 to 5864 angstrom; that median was 3.50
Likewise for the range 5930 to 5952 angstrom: 3.59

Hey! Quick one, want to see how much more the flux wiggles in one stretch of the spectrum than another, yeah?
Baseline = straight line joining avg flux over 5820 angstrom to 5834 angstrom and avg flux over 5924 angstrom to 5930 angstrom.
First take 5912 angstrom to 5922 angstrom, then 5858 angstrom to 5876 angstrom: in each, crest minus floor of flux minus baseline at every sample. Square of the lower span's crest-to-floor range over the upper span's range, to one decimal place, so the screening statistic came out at 4.1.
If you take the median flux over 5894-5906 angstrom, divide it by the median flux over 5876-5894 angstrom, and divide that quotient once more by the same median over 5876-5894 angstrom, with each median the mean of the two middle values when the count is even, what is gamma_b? 0.259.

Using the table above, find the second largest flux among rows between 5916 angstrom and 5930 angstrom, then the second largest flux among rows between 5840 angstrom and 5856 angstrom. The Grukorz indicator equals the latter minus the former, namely -0.11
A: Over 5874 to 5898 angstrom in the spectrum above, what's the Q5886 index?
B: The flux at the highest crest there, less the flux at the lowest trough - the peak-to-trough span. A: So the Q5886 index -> 0.88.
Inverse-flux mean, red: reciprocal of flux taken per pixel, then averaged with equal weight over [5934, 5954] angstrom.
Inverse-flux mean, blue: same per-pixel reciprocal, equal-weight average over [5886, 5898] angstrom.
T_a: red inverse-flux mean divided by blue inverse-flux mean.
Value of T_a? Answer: 0.85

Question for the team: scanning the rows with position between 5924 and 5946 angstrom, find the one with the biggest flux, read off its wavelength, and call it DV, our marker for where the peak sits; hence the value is 5935.0 angstrom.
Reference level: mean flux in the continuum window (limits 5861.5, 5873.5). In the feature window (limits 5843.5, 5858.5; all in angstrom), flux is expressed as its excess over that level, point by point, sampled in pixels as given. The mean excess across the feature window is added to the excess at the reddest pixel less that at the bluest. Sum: 0.2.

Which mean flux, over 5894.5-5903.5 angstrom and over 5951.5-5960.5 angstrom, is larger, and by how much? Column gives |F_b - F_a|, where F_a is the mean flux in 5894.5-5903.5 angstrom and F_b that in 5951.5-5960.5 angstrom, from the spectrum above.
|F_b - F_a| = 0.13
